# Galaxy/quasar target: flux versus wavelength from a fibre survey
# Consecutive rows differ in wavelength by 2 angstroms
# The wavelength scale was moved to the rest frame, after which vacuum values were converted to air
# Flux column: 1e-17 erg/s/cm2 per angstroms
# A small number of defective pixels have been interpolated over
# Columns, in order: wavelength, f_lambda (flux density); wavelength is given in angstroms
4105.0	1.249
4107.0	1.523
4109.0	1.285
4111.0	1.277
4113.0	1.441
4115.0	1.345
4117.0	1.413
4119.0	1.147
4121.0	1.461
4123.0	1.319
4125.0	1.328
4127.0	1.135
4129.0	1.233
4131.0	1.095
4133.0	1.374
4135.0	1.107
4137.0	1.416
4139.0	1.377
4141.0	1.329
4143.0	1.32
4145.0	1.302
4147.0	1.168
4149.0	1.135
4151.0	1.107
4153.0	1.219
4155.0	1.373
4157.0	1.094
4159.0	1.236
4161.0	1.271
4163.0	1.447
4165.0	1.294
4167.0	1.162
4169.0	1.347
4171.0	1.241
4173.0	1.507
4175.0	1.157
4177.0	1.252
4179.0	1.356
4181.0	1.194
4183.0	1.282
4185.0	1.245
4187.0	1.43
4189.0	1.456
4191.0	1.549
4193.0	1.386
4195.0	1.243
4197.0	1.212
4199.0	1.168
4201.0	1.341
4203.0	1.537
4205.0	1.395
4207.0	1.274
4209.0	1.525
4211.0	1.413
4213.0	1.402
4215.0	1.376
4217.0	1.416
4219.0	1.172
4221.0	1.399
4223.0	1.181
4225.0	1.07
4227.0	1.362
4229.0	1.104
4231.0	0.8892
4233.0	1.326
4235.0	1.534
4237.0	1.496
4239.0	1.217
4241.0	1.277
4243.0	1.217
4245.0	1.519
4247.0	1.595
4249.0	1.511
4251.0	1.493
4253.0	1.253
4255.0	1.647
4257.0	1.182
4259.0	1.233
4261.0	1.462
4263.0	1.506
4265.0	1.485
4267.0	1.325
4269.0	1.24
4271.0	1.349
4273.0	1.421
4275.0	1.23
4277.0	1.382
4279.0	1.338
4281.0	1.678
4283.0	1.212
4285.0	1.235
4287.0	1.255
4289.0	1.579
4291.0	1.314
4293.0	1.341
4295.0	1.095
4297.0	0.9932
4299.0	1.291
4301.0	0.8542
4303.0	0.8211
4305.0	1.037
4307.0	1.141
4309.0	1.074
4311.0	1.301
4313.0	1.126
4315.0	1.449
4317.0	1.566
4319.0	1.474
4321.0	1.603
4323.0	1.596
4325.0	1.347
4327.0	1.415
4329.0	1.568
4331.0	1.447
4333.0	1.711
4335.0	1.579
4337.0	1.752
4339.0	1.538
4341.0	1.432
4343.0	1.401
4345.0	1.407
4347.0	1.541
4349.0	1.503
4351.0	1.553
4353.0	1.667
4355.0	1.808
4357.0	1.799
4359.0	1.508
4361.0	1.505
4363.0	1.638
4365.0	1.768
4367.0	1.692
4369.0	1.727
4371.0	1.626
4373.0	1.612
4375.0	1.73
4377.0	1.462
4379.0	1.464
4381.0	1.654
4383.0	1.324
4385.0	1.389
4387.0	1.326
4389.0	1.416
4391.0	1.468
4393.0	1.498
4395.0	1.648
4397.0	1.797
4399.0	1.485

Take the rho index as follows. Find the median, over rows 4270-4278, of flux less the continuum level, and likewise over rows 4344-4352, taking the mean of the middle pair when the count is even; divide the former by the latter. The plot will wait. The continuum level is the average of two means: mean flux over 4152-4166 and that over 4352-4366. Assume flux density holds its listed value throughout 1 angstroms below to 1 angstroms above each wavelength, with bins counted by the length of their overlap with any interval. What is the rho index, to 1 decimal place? -2.2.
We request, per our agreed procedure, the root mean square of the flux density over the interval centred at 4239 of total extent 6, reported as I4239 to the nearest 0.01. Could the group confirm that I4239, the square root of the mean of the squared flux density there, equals 1.34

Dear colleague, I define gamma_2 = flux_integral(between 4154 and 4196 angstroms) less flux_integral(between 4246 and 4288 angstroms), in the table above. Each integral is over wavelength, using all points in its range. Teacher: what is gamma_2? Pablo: -3.0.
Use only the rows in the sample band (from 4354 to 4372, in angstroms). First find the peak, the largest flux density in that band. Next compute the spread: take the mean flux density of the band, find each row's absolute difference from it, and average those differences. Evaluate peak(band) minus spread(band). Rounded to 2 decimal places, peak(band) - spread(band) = 1.71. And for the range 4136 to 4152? 1.32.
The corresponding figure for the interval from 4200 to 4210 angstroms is 1.44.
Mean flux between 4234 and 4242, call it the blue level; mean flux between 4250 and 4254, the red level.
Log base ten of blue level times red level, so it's 0.28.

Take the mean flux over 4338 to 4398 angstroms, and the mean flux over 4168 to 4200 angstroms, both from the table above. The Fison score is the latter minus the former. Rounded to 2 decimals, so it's -0.25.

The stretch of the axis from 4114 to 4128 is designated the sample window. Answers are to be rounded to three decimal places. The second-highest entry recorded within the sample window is 1.413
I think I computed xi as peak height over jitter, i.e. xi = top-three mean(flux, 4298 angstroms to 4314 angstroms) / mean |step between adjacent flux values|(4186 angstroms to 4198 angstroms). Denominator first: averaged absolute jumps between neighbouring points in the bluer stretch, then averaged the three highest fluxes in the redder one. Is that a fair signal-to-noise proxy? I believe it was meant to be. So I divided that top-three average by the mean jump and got 14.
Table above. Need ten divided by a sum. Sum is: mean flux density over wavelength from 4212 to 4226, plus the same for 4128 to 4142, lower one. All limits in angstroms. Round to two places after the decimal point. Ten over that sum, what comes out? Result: 3.90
